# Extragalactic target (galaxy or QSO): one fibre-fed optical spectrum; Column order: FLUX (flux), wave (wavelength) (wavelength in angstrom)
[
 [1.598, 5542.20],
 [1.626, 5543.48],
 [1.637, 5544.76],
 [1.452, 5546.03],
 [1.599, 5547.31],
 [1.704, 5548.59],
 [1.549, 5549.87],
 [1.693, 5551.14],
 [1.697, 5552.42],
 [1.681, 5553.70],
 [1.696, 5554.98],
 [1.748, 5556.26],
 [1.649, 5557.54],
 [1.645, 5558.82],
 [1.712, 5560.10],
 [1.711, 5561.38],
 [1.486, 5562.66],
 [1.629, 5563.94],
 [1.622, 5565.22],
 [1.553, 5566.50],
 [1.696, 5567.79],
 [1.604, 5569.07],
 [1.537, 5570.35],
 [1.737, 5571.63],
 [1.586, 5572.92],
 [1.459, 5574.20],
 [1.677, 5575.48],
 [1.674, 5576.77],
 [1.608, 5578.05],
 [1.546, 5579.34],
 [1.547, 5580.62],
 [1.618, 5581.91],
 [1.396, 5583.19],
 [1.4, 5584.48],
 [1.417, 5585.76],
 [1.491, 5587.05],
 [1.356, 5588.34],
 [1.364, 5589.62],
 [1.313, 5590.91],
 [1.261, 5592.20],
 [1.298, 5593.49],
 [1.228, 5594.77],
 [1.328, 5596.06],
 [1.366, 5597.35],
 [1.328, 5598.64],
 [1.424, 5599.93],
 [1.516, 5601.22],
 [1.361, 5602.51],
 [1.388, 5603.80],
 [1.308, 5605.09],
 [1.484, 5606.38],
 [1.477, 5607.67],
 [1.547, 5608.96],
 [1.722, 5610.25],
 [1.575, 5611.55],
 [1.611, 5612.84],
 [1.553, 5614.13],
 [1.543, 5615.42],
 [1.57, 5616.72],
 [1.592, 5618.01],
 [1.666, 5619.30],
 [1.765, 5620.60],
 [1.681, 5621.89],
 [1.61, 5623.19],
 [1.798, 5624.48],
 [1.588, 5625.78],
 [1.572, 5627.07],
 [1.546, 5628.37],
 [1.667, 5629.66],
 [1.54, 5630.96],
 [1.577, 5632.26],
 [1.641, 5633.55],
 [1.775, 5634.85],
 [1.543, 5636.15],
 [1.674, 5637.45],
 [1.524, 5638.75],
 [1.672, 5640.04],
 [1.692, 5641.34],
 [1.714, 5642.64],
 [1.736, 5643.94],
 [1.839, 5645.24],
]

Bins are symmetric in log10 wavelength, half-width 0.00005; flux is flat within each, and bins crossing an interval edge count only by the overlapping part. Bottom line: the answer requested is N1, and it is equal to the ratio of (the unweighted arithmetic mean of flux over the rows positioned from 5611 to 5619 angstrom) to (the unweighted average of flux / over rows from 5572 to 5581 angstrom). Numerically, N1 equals 0.99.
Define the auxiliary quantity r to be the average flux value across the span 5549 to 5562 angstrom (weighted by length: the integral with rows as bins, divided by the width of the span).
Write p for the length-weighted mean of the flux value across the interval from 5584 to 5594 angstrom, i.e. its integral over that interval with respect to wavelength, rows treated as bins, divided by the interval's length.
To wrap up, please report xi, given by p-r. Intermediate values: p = 1.36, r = 1.68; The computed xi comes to -0.32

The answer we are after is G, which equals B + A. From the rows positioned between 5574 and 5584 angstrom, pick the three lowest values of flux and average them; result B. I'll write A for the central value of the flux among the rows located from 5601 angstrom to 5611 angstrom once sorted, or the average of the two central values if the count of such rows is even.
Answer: 2.95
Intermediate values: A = 1.48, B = 1.47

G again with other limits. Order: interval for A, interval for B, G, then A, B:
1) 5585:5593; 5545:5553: 2.89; 1.36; 1.53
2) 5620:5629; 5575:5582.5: 3.18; 1.61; 1.57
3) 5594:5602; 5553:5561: 3.01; 1.35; 1.66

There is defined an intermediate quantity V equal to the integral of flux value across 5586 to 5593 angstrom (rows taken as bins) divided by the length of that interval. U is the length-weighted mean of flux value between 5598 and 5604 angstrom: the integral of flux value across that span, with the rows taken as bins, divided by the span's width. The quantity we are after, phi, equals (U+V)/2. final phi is 1.38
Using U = 1.40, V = 1.36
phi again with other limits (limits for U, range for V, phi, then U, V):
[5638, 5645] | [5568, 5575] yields 1.64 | 1.68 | 1.60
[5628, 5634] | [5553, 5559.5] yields 1.64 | 1.60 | 1.68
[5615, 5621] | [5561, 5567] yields 1.61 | 1.62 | 1.60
